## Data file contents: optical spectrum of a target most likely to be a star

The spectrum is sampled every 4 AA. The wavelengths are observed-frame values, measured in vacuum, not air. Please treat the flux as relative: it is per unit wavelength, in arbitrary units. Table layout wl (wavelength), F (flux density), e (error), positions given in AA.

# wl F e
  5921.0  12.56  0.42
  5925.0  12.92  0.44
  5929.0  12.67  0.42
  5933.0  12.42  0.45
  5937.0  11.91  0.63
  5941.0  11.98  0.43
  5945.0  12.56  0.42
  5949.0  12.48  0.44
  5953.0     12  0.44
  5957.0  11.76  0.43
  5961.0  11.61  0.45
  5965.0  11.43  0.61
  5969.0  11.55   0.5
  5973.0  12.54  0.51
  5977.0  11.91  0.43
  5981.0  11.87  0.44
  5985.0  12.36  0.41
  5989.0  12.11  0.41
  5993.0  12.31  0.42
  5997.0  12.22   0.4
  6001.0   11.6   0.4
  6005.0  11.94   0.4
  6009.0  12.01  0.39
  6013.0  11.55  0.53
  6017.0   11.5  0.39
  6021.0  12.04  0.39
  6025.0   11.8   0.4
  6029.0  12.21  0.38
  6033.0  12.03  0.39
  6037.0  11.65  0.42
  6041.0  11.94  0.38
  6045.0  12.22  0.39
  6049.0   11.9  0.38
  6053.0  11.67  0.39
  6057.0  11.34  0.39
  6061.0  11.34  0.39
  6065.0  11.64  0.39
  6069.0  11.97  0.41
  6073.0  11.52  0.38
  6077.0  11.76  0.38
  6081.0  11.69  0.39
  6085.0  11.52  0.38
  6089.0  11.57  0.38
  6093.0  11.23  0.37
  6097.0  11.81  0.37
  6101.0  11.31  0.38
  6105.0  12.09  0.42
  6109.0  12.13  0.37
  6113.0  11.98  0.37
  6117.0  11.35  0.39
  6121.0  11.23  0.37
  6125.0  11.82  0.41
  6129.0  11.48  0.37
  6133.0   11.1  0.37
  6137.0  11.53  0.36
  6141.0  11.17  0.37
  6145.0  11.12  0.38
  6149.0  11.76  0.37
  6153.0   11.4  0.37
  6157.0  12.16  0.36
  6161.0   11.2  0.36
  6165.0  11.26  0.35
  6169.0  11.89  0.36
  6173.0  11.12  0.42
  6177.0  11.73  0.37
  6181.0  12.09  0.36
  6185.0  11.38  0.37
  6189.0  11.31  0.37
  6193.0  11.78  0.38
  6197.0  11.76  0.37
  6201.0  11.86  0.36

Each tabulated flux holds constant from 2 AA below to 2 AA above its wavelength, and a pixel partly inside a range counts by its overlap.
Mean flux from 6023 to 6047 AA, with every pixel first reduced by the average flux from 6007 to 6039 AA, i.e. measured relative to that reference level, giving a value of 0.1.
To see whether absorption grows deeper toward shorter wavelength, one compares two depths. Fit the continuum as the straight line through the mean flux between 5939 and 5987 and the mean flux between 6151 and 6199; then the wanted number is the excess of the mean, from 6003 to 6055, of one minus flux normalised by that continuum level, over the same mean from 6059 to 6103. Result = -0.017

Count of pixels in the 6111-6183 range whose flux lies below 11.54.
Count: 11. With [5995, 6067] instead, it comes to 3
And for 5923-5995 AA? 1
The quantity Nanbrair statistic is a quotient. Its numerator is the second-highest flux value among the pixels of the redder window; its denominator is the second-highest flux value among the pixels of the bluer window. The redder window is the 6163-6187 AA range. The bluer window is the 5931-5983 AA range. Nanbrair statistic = 0.948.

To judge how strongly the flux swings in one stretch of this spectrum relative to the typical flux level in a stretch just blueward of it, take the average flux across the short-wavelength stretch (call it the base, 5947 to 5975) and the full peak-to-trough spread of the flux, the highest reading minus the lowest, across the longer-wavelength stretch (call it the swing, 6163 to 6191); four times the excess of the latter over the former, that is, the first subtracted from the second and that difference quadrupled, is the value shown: -43.8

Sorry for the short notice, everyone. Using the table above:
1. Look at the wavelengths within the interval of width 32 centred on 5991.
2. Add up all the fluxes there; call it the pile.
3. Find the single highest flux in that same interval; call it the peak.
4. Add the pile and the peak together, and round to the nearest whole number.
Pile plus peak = 109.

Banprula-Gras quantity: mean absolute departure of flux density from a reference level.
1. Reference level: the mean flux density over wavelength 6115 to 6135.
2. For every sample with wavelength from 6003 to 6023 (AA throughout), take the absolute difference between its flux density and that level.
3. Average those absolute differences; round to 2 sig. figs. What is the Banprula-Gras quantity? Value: 0.41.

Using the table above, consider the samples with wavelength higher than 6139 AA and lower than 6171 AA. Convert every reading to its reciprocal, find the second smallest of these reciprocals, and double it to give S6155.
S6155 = 0.168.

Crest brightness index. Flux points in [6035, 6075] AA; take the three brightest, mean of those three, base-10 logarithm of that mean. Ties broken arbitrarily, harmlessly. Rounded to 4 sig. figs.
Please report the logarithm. 1.081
